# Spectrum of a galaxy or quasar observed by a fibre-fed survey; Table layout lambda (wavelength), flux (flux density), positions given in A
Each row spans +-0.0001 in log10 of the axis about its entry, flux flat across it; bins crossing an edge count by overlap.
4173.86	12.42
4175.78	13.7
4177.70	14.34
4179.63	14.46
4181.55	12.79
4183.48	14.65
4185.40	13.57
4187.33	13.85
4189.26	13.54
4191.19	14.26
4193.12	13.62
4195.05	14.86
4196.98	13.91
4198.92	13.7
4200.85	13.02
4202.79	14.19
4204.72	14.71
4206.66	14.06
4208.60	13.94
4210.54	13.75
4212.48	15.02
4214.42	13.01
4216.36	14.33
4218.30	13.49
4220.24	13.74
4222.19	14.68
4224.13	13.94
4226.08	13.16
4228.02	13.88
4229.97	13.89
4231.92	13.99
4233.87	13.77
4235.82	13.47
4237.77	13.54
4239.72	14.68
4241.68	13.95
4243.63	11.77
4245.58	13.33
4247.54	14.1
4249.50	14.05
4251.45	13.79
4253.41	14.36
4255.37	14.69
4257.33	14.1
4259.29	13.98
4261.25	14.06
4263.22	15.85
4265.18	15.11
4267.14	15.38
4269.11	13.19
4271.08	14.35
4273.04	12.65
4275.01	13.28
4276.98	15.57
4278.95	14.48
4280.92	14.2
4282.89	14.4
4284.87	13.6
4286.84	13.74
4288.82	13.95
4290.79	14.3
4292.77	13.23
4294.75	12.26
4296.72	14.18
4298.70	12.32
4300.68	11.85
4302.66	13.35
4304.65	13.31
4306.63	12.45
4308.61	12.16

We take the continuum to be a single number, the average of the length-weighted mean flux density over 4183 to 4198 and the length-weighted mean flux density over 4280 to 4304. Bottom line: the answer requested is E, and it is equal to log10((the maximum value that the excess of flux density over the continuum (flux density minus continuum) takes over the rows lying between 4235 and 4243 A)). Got -0.02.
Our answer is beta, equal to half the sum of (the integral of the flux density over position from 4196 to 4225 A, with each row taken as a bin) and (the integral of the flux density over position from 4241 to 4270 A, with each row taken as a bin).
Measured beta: 407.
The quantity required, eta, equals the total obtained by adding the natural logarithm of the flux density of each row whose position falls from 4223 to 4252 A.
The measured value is 39.2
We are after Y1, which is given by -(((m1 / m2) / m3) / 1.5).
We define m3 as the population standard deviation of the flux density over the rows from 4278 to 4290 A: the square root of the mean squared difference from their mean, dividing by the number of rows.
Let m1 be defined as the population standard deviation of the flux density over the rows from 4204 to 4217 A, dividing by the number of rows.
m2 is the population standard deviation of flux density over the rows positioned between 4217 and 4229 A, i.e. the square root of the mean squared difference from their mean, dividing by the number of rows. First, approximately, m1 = 0.6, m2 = 0.47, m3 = 0.33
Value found -2.7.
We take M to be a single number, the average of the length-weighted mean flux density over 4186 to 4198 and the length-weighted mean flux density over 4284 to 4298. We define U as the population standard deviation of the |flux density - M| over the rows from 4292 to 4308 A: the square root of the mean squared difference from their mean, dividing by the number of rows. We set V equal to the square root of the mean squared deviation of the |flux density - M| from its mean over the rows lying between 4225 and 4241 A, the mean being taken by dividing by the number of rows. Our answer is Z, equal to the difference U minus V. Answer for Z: 0.29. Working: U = 0.57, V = 0.28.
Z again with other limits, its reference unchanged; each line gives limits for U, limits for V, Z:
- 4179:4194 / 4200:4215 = -0.07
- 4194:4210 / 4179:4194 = 0.04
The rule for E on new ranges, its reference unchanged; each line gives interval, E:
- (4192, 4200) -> 0.05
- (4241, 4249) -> -0.43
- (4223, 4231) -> -0.67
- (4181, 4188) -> -0.03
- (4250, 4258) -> -0.02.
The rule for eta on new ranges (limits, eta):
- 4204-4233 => 39.5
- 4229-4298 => 92.3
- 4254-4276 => 29.2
